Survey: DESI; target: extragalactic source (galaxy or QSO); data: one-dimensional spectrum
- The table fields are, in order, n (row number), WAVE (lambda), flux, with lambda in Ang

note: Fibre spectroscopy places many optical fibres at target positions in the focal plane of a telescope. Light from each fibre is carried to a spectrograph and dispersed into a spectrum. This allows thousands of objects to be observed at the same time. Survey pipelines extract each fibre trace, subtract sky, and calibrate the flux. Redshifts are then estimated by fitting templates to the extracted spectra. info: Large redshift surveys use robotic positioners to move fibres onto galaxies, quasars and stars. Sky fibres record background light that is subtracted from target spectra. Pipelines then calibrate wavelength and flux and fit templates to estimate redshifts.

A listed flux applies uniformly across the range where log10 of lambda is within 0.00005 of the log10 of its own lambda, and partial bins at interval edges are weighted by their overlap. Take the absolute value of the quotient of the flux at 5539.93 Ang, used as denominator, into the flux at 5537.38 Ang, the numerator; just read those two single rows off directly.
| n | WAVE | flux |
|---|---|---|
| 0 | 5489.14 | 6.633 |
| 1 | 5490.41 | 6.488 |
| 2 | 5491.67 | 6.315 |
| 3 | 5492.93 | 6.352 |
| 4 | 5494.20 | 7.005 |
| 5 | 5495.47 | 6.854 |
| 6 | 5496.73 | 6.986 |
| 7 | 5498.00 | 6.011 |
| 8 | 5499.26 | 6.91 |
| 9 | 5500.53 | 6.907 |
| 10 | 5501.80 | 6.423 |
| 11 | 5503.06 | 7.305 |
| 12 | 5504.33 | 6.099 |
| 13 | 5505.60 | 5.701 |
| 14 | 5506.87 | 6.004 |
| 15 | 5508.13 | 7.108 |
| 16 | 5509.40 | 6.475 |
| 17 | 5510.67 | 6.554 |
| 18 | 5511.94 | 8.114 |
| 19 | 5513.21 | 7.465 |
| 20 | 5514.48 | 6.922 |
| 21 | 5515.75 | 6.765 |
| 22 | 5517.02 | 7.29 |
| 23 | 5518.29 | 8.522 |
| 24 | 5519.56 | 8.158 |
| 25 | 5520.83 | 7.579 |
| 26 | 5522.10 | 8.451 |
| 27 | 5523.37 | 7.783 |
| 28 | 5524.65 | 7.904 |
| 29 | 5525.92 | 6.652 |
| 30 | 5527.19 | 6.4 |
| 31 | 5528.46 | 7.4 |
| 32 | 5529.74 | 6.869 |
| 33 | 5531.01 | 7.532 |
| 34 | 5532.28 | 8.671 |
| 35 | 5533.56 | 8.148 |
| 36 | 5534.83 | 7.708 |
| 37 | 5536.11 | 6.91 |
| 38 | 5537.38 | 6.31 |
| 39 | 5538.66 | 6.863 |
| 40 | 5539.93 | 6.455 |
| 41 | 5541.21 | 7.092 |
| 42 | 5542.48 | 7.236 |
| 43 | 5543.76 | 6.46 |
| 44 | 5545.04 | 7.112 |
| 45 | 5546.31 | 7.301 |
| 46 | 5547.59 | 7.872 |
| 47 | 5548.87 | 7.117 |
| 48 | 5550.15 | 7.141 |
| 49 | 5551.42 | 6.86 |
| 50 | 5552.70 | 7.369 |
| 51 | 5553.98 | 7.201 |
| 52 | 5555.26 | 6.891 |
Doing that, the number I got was 0.98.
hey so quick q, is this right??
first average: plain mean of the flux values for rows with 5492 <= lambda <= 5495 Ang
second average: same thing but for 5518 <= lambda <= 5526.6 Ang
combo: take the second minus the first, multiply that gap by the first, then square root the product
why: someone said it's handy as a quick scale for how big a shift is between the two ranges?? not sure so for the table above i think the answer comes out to 2.8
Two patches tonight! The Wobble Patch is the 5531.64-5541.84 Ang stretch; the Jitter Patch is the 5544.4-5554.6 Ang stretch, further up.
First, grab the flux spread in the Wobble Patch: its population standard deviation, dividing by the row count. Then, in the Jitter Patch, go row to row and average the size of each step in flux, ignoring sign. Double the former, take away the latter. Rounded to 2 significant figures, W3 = 1.2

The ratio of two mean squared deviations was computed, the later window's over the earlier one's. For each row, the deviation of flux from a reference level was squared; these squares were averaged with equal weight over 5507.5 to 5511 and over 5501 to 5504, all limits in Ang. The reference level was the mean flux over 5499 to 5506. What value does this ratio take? 0.4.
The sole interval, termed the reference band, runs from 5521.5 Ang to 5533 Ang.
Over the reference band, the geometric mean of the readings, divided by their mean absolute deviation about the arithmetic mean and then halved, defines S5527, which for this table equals 6.1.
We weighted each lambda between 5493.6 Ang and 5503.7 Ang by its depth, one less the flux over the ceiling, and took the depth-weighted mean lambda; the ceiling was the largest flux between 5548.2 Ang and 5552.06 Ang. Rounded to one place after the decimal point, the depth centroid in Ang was 5498.5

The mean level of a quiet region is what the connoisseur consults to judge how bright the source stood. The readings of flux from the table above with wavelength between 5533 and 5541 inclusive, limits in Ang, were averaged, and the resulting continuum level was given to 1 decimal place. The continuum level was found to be 7.1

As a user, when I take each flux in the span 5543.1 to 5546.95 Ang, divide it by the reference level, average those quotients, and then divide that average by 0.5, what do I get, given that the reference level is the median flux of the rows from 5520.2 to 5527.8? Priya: 1.81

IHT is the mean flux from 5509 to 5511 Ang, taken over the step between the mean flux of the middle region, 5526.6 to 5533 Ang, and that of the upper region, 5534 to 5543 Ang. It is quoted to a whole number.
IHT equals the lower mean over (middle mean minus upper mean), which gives 15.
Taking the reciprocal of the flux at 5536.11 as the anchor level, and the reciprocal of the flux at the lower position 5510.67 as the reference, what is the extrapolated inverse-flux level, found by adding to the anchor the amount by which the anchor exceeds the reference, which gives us 0.137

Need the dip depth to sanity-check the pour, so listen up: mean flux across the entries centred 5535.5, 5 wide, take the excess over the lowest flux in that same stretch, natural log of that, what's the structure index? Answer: 0.0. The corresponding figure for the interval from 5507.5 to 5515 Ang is -0.5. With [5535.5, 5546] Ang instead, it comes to -0.7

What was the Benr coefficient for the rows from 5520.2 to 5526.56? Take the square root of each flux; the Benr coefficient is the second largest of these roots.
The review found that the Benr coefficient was 2.811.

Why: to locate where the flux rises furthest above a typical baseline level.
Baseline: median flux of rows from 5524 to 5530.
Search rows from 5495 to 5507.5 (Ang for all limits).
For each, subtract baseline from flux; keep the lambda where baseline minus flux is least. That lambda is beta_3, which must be 5503.06 Ang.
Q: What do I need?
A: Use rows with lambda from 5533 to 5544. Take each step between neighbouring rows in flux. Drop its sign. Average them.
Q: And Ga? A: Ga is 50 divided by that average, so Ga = 92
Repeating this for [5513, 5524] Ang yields 81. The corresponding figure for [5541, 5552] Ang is 118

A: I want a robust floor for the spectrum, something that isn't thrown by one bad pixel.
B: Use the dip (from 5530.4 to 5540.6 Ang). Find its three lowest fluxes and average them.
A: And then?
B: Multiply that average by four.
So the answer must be 26.2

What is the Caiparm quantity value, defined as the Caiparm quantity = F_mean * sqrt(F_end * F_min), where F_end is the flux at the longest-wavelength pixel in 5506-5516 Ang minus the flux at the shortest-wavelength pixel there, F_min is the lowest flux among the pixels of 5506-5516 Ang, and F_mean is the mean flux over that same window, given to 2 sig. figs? 15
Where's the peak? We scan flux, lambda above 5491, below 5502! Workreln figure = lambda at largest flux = 5494.20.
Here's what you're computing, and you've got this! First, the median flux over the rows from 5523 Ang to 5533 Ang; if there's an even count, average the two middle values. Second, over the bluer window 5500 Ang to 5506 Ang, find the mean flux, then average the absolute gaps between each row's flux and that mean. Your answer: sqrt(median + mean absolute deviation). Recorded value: 2.82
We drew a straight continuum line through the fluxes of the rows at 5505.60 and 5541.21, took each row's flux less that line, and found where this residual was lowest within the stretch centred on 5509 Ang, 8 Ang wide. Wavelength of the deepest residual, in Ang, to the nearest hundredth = 5505.60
